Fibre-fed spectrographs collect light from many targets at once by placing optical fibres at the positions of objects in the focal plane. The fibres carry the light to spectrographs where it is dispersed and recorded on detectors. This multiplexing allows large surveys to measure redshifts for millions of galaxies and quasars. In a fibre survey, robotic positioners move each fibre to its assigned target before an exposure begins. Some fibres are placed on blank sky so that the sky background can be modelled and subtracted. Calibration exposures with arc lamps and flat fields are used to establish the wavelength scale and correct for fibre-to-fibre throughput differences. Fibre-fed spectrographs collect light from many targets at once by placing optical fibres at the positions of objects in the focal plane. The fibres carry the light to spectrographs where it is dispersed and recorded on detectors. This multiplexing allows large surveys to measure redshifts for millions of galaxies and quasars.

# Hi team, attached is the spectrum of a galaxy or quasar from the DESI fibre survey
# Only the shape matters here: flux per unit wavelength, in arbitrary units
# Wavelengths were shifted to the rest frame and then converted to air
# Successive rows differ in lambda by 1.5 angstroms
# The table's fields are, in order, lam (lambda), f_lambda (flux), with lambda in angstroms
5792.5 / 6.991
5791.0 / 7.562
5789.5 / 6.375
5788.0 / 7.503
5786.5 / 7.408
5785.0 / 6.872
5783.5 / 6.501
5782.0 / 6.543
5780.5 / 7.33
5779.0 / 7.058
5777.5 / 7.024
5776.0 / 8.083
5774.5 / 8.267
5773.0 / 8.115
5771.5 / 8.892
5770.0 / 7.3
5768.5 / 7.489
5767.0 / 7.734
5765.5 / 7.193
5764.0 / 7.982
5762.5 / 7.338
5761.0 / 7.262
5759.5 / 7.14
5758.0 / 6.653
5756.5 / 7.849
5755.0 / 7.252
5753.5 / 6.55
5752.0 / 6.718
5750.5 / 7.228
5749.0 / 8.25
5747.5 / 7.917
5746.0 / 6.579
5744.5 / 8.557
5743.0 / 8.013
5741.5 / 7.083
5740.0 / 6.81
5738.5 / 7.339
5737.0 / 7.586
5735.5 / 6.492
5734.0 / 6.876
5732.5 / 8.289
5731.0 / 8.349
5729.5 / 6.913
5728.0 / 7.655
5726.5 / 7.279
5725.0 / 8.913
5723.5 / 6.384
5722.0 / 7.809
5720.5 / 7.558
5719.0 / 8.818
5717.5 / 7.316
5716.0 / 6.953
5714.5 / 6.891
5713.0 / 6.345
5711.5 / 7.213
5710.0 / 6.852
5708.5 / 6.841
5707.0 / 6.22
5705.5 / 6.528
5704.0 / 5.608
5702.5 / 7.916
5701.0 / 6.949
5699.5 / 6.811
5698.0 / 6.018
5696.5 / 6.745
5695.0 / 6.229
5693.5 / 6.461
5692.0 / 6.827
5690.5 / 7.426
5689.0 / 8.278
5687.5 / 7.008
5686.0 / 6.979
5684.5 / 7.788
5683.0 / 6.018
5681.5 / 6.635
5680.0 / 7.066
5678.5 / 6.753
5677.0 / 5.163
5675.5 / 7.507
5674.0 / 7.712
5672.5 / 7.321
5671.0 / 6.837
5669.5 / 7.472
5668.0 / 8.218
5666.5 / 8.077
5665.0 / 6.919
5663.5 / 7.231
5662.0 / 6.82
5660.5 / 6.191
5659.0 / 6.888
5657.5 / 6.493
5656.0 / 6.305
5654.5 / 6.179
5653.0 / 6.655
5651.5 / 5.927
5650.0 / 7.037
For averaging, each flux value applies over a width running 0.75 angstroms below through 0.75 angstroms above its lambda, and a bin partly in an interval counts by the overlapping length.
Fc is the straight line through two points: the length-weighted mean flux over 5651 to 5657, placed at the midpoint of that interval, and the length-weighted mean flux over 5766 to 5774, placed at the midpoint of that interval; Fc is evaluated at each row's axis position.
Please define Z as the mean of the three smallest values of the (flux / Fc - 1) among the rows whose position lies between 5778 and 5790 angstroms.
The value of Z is -0.201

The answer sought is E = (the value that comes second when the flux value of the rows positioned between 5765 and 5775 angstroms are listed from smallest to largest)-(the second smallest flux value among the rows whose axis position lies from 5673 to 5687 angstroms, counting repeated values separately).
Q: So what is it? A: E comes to 1.3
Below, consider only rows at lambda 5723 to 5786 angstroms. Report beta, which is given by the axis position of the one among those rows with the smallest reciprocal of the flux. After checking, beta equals 5725.0 angstroms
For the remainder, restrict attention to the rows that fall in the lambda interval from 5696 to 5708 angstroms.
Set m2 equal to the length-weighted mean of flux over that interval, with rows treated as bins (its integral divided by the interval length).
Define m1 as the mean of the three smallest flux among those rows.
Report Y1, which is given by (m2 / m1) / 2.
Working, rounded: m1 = 5.95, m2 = 6.60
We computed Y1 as 0.555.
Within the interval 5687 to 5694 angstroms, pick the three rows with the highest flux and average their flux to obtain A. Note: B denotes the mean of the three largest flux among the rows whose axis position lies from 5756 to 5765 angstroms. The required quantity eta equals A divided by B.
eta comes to 0.98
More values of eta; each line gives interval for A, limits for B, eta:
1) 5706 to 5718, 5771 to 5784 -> 0.85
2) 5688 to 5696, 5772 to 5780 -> 0.92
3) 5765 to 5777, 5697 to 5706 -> 1.17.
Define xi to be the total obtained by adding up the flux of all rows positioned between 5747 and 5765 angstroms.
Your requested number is 88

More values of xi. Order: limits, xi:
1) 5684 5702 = 84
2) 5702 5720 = 84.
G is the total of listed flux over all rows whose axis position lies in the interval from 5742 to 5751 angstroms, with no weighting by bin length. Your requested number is 47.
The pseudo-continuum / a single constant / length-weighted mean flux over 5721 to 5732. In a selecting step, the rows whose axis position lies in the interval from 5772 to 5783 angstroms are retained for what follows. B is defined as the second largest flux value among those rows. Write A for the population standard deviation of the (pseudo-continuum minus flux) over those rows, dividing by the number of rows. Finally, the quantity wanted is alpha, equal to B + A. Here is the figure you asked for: 8.7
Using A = 0.62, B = 8.115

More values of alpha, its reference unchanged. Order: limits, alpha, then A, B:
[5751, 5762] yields 7.7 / 0.42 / 7.262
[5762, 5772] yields 8.5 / 0.55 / 7.982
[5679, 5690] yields 8.5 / 0.68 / 7.788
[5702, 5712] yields 7.9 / 0.68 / 7.213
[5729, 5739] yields 9.0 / 0.66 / 8.289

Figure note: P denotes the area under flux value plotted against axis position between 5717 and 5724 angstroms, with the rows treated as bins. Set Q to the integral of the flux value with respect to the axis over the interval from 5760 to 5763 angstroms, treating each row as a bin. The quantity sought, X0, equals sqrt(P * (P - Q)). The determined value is 41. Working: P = 53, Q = 21.9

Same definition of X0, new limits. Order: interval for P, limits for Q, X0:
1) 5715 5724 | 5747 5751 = 49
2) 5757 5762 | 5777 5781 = 16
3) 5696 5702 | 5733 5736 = 28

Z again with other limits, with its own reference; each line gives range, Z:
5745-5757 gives -0.132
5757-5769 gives -0.100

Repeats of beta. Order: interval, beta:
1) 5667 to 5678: 5668.0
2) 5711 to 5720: 5719.0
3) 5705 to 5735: 5725.0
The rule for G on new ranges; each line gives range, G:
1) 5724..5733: 47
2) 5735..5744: 43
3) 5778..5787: 42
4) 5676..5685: 39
